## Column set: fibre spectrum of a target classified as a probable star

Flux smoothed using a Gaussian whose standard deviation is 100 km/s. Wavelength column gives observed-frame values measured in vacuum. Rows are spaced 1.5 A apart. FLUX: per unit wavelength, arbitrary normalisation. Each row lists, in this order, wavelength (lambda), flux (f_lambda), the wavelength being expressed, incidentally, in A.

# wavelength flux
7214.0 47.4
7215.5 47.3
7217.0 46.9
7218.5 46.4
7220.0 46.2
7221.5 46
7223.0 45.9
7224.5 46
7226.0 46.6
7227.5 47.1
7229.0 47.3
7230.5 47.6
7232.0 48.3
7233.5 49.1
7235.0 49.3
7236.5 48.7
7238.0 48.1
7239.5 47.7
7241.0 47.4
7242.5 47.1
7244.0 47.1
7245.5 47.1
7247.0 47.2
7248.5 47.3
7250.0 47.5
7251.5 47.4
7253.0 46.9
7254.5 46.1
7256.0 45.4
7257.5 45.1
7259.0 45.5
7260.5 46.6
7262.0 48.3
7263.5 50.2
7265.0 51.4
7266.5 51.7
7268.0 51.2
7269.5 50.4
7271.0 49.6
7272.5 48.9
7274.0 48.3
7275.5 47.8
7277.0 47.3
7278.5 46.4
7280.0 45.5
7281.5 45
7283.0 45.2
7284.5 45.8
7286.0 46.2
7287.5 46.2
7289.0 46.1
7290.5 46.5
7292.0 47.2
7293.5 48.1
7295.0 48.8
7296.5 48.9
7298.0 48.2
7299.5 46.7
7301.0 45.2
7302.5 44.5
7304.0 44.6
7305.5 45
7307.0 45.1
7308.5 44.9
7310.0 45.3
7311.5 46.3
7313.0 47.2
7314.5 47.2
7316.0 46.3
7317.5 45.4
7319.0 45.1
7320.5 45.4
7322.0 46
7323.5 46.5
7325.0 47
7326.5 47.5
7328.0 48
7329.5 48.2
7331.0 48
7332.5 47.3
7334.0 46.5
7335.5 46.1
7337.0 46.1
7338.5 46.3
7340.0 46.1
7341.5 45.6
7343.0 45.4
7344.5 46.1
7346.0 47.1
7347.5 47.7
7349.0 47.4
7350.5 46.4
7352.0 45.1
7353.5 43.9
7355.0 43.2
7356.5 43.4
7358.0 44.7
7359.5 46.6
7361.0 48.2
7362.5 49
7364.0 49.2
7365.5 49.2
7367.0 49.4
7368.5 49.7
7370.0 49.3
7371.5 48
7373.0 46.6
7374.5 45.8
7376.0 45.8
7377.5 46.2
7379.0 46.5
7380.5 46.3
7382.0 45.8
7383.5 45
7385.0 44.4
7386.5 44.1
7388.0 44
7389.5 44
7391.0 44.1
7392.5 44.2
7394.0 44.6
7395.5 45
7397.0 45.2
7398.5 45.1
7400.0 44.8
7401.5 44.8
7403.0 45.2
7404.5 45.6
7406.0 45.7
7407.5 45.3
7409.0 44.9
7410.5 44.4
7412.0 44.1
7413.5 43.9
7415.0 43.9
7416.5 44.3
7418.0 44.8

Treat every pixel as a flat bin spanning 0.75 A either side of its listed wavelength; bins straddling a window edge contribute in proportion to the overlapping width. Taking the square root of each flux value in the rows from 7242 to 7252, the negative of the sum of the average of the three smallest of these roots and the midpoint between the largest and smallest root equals -13.7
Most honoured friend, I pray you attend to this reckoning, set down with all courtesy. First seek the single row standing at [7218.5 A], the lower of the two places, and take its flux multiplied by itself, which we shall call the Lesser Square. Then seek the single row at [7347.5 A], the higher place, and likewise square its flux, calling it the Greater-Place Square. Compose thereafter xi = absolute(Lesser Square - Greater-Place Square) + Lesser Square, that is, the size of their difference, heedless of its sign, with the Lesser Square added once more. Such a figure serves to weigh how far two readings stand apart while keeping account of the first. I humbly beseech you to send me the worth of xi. 2275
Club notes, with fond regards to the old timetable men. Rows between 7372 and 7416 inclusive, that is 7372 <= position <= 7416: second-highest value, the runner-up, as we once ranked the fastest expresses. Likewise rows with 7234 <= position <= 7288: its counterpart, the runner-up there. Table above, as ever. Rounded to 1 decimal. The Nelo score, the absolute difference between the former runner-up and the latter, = 4.9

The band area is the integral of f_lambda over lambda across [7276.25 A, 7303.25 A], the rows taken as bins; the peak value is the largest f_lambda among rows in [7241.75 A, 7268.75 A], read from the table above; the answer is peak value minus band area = -1205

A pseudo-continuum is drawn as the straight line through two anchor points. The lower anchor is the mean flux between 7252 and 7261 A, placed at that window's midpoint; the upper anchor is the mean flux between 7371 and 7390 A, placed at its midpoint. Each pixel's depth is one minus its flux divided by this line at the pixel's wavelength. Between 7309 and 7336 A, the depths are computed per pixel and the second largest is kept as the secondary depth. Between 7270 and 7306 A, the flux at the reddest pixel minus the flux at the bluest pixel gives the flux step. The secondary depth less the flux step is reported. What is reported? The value 4.6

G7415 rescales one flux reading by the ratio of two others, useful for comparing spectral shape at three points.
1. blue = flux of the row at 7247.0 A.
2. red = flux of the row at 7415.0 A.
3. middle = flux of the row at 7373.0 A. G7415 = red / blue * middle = 43.3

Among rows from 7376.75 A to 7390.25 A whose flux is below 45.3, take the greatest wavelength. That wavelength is 7389.5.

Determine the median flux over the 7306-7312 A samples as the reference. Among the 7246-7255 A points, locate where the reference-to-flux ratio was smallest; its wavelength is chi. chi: 7250.0 A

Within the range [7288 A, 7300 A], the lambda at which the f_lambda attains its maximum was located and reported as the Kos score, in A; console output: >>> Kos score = 7296.5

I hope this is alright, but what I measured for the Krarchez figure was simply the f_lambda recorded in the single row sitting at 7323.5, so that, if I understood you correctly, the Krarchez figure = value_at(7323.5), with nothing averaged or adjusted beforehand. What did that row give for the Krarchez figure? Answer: 46.5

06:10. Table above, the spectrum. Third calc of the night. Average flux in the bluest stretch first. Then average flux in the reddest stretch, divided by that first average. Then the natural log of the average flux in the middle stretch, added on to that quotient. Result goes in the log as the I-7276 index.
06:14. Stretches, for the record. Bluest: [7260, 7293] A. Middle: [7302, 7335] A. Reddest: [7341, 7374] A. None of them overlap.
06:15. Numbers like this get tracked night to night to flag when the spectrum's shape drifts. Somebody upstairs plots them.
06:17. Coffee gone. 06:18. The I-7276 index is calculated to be 4.81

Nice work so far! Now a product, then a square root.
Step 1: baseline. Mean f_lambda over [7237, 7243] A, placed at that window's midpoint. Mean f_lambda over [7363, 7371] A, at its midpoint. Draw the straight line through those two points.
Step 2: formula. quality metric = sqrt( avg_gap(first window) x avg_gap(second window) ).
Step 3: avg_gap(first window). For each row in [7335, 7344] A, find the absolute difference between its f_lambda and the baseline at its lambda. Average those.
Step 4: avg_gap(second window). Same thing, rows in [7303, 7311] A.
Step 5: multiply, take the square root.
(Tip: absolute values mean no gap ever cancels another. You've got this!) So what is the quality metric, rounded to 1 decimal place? 3.3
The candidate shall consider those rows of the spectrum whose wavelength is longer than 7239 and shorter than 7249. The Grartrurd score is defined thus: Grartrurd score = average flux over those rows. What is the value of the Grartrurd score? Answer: 47.3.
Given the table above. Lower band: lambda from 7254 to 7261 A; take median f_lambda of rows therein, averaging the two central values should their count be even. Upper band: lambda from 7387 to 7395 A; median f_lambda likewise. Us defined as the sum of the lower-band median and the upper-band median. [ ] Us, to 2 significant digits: 90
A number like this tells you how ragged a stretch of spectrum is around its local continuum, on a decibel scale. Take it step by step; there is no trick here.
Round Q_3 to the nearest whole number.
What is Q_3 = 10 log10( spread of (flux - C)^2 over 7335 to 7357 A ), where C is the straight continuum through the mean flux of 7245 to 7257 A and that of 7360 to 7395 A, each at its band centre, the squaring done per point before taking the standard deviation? 6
